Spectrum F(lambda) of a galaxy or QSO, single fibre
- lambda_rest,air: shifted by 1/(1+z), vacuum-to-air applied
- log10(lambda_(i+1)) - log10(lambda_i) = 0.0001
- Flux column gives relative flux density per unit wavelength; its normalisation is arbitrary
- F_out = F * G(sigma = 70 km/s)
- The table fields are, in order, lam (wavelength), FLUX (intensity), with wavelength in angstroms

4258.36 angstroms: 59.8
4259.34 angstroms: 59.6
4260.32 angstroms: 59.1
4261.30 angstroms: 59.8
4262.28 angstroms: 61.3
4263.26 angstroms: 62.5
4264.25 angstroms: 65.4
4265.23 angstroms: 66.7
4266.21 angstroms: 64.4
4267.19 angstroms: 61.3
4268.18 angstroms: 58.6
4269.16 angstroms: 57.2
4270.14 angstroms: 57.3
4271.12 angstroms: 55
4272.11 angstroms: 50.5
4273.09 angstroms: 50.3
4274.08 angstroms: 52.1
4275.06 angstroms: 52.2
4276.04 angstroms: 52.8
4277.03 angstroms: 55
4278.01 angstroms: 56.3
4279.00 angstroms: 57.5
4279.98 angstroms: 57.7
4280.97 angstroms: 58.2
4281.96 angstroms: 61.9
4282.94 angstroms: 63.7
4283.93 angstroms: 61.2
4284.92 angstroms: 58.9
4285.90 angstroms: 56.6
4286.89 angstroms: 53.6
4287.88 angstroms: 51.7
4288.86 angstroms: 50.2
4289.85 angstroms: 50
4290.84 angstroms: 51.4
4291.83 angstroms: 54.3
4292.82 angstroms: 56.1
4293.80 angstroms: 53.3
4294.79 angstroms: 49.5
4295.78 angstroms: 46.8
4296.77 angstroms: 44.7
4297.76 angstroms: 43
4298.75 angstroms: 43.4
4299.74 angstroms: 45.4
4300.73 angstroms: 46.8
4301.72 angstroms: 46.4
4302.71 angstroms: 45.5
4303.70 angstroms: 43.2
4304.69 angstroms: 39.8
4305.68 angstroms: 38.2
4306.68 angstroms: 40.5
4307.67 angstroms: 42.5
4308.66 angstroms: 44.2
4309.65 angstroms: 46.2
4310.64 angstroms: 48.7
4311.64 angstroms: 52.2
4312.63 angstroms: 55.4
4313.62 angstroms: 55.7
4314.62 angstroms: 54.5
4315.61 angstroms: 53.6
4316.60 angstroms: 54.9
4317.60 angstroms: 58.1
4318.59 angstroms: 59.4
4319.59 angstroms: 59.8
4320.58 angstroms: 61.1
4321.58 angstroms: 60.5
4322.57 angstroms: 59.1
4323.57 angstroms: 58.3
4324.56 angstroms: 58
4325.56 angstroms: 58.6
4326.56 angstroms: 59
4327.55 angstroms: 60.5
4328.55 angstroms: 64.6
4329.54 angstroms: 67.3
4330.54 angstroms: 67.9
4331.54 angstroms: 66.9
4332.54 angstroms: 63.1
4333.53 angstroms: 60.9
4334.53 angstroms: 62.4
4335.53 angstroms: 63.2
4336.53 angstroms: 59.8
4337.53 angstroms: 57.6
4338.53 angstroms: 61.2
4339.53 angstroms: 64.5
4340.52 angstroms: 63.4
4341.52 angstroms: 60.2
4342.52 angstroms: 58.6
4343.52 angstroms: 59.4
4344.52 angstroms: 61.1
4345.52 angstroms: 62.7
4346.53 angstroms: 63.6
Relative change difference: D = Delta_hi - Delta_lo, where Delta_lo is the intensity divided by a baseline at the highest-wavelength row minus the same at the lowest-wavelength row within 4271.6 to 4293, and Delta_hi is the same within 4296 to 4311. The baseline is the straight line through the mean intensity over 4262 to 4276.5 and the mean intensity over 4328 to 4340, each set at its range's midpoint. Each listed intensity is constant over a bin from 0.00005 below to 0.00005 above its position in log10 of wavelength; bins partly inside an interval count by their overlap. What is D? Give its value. -0.02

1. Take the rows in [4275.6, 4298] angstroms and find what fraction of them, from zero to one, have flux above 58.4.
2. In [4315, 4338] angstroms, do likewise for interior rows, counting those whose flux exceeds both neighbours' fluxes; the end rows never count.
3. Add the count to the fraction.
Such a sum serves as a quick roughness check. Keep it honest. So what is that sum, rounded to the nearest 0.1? 3.2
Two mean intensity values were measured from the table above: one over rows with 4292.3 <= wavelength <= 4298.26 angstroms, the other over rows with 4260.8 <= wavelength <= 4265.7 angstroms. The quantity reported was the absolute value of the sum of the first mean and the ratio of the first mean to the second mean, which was 49.7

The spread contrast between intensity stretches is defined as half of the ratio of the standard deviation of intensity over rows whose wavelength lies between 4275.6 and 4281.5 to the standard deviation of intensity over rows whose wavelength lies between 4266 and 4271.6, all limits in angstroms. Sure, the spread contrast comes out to 0.30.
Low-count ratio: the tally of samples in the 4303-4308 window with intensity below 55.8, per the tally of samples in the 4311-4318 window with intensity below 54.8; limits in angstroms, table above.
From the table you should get 1.7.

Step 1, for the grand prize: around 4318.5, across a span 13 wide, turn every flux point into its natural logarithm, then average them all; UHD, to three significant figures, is 4.05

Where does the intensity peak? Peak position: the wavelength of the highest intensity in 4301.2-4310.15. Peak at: 4301.72 angstroms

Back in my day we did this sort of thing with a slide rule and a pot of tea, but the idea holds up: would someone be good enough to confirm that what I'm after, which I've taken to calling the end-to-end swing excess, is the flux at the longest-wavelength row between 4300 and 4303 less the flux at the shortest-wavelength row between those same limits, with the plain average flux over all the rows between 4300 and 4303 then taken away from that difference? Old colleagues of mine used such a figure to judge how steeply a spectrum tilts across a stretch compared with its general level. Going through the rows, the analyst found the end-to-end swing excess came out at -48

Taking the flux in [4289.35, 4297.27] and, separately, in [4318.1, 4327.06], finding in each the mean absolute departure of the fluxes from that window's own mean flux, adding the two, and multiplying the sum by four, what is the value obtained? 15.2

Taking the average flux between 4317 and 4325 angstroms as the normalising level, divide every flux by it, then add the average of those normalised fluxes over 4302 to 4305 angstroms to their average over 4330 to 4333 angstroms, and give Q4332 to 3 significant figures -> 1.84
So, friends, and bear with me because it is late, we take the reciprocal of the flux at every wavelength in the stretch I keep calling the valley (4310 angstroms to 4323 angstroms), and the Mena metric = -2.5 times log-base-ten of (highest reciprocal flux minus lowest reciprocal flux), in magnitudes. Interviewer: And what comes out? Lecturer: 5.95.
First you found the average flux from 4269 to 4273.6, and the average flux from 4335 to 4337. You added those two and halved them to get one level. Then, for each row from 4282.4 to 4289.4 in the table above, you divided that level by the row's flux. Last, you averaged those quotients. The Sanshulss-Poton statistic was 1.03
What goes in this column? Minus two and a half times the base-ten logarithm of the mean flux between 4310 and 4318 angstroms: -4.33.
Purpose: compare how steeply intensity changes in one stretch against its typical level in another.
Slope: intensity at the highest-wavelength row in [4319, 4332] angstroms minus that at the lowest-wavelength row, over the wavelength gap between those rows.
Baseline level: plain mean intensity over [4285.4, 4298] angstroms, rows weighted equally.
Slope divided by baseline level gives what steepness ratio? 0.012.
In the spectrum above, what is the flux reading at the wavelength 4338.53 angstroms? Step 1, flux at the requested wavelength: 61.2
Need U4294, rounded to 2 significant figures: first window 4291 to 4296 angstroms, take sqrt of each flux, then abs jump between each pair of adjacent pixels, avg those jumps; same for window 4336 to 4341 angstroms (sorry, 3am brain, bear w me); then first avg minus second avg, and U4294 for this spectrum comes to 0.029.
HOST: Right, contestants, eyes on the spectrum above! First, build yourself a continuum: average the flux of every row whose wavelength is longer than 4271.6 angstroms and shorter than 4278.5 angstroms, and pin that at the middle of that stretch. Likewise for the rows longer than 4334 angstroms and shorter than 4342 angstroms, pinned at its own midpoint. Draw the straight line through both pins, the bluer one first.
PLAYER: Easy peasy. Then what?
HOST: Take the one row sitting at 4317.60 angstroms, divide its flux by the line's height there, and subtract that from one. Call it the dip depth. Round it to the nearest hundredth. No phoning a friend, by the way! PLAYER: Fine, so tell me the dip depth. 0.01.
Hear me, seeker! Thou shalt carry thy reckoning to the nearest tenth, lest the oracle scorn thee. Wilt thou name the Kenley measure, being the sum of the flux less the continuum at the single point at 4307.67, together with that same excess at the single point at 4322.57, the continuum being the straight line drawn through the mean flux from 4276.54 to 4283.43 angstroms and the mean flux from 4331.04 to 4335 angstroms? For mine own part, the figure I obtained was -21.9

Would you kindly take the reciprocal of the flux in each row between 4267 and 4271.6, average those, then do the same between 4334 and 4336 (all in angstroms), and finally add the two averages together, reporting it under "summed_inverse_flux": 0.033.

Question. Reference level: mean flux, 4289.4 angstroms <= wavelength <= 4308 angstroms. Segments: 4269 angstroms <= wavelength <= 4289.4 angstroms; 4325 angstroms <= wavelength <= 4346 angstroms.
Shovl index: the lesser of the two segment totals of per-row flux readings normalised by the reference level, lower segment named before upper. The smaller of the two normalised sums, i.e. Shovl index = 25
